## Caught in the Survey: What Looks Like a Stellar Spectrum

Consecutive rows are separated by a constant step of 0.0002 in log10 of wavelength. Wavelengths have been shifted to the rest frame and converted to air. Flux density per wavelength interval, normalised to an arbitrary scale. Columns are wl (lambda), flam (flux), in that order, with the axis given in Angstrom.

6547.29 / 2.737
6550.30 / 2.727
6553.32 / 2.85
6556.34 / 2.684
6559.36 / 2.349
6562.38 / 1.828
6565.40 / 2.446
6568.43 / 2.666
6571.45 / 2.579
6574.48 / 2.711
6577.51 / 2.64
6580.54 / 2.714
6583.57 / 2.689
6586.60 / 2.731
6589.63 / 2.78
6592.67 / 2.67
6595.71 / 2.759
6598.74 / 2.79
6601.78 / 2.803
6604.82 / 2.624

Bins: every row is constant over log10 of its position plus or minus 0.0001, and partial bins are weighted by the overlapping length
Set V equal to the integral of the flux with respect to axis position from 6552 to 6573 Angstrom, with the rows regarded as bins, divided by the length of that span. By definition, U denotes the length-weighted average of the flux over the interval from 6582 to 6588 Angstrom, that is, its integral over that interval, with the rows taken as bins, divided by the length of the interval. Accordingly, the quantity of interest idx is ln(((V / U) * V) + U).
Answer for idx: 1.61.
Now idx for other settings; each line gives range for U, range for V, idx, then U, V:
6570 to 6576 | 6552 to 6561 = 1.65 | 2.64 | 2.61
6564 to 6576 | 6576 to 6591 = 1.69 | 2.60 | 2.71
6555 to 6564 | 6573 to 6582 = 1.70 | 2.28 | 2.69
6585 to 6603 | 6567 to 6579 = 1.67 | 2.76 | 2.65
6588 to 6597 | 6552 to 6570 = 1.60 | 2.73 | 2.47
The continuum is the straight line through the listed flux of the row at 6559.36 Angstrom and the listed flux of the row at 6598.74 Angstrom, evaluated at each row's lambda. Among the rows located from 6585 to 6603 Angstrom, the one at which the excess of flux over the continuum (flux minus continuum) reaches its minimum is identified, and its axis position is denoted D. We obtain 6592.67 Angstrom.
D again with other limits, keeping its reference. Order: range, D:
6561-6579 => 6562.38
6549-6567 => 6562.38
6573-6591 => 6583.57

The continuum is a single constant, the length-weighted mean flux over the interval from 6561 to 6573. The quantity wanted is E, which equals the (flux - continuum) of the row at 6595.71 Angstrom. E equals 0.37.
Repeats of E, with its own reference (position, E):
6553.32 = 0.46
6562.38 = -0.56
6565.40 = 0.06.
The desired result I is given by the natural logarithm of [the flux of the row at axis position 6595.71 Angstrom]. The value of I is 1.01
